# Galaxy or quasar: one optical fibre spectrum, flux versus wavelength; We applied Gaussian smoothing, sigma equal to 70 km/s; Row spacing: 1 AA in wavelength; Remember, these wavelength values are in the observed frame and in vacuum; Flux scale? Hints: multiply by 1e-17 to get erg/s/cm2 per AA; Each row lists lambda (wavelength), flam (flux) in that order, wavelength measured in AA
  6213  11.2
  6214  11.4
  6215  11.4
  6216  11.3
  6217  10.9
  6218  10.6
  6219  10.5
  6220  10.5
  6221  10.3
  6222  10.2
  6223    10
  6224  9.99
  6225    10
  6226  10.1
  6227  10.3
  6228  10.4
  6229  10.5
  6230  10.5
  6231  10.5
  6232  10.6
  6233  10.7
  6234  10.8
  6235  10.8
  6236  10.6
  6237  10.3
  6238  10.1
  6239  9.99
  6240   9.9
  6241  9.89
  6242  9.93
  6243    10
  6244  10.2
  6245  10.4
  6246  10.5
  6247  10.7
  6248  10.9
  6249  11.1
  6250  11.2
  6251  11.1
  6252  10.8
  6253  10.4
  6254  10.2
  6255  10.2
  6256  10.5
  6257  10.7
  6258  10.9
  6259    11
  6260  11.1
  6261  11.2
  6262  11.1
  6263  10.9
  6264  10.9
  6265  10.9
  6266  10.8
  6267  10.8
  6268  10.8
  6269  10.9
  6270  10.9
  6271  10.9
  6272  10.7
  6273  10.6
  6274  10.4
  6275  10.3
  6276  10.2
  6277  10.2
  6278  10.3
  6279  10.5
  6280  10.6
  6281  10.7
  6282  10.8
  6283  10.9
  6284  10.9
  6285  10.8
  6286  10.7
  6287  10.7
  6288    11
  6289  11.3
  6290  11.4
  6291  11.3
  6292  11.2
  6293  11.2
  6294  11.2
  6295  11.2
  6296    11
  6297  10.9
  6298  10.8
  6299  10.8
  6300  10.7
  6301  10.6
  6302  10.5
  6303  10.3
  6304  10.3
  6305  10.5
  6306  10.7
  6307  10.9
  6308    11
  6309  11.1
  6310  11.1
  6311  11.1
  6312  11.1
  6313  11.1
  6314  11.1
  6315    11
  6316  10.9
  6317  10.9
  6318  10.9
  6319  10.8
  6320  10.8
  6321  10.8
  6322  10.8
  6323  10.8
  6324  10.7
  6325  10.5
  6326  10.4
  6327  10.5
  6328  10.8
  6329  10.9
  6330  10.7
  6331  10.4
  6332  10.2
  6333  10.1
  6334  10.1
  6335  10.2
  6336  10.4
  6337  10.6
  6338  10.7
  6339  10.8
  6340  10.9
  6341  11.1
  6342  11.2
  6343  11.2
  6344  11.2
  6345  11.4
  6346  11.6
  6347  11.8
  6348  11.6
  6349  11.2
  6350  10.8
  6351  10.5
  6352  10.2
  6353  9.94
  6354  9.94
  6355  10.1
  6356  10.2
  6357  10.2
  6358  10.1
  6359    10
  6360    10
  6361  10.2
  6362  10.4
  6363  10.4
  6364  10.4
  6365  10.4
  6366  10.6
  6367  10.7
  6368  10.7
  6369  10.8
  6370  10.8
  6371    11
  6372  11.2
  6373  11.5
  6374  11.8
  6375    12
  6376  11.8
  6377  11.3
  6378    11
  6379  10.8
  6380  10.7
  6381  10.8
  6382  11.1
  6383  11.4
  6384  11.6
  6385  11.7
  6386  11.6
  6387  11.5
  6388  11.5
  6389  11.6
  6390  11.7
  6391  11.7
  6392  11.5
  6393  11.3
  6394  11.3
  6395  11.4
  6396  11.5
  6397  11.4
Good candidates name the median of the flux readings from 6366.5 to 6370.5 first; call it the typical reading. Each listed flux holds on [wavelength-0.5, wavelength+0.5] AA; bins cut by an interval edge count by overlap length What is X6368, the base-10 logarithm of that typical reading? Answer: 1.03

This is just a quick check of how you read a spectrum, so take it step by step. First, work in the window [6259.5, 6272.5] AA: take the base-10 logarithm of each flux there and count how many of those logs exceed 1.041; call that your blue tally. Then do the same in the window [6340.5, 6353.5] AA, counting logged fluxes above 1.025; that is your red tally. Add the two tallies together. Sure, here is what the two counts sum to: 13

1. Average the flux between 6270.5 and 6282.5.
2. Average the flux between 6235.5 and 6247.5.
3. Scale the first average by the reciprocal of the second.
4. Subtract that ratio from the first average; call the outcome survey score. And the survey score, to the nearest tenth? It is 9.5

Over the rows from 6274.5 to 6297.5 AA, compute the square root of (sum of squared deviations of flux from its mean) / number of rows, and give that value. 0.36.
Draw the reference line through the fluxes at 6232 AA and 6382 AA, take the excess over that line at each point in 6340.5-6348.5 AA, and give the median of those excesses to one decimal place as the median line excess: 0.3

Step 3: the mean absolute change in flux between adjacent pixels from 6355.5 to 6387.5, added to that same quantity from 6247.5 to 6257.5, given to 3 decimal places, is 0.352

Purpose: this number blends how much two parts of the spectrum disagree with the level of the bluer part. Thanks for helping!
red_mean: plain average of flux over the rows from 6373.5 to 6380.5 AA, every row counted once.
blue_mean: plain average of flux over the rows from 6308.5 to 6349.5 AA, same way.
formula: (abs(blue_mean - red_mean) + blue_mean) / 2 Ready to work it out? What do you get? 5.67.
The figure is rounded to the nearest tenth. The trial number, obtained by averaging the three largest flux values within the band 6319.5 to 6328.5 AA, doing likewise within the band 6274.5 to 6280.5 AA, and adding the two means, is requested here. 21.3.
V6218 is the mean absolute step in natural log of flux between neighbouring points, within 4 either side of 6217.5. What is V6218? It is 0.014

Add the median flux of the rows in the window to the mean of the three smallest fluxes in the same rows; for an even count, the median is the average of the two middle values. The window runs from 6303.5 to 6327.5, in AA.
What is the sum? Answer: 21.25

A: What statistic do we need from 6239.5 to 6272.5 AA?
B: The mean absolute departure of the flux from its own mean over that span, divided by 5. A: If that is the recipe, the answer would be 0.06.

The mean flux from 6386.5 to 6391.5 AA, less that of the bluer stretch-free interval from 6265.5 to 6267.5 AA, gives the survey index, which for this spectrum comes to 0.8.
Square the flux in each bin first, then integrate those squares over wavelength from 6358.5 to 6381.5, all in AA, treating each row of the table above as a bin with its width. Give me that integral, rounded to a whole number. 2709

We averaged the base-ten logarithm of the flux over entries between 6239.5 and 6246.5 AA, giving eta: 1.00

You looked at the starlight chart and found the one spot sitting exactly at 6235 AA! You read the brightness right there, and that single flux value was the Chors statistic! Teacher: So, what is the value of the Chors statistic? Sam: 10.8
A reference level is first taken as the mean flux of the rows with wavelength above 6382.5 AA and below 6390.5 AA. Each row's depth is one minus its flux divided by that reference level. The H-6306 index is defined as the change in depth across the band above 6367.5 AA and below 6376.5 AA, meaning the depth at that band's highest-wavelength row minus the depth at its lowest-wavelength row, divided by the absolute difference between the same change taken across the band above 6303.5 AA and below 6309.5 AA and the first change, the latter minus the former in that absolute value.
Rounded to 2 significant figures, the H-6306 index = -3.7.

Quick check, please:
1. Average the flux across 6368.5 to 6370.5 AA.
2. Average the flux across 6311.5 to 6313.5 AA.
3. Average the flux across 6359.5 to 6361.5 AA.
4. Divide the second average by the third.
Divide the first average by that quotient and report 9.8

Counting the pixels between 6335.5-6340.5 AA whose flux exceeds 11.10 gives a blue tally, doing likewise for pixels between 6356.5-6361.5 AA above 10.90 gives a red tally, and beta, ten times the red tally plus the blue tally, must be 0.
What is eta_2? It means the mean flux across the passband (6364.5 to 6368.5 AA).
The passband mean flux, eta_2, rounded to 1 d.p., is 10.6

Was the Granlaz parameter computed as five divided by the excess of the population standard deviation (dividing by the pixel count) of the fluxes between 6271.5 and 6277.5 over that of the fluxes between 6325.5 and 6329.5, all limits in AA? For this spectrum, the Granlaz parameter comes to -341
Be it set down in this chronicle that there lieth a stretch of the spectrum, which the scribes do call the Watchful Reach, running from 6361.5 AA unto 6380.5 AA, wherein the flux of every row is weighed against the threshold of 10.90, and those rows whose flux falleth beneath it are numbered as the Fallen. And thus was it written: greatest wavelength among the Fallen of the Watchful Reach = 6380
